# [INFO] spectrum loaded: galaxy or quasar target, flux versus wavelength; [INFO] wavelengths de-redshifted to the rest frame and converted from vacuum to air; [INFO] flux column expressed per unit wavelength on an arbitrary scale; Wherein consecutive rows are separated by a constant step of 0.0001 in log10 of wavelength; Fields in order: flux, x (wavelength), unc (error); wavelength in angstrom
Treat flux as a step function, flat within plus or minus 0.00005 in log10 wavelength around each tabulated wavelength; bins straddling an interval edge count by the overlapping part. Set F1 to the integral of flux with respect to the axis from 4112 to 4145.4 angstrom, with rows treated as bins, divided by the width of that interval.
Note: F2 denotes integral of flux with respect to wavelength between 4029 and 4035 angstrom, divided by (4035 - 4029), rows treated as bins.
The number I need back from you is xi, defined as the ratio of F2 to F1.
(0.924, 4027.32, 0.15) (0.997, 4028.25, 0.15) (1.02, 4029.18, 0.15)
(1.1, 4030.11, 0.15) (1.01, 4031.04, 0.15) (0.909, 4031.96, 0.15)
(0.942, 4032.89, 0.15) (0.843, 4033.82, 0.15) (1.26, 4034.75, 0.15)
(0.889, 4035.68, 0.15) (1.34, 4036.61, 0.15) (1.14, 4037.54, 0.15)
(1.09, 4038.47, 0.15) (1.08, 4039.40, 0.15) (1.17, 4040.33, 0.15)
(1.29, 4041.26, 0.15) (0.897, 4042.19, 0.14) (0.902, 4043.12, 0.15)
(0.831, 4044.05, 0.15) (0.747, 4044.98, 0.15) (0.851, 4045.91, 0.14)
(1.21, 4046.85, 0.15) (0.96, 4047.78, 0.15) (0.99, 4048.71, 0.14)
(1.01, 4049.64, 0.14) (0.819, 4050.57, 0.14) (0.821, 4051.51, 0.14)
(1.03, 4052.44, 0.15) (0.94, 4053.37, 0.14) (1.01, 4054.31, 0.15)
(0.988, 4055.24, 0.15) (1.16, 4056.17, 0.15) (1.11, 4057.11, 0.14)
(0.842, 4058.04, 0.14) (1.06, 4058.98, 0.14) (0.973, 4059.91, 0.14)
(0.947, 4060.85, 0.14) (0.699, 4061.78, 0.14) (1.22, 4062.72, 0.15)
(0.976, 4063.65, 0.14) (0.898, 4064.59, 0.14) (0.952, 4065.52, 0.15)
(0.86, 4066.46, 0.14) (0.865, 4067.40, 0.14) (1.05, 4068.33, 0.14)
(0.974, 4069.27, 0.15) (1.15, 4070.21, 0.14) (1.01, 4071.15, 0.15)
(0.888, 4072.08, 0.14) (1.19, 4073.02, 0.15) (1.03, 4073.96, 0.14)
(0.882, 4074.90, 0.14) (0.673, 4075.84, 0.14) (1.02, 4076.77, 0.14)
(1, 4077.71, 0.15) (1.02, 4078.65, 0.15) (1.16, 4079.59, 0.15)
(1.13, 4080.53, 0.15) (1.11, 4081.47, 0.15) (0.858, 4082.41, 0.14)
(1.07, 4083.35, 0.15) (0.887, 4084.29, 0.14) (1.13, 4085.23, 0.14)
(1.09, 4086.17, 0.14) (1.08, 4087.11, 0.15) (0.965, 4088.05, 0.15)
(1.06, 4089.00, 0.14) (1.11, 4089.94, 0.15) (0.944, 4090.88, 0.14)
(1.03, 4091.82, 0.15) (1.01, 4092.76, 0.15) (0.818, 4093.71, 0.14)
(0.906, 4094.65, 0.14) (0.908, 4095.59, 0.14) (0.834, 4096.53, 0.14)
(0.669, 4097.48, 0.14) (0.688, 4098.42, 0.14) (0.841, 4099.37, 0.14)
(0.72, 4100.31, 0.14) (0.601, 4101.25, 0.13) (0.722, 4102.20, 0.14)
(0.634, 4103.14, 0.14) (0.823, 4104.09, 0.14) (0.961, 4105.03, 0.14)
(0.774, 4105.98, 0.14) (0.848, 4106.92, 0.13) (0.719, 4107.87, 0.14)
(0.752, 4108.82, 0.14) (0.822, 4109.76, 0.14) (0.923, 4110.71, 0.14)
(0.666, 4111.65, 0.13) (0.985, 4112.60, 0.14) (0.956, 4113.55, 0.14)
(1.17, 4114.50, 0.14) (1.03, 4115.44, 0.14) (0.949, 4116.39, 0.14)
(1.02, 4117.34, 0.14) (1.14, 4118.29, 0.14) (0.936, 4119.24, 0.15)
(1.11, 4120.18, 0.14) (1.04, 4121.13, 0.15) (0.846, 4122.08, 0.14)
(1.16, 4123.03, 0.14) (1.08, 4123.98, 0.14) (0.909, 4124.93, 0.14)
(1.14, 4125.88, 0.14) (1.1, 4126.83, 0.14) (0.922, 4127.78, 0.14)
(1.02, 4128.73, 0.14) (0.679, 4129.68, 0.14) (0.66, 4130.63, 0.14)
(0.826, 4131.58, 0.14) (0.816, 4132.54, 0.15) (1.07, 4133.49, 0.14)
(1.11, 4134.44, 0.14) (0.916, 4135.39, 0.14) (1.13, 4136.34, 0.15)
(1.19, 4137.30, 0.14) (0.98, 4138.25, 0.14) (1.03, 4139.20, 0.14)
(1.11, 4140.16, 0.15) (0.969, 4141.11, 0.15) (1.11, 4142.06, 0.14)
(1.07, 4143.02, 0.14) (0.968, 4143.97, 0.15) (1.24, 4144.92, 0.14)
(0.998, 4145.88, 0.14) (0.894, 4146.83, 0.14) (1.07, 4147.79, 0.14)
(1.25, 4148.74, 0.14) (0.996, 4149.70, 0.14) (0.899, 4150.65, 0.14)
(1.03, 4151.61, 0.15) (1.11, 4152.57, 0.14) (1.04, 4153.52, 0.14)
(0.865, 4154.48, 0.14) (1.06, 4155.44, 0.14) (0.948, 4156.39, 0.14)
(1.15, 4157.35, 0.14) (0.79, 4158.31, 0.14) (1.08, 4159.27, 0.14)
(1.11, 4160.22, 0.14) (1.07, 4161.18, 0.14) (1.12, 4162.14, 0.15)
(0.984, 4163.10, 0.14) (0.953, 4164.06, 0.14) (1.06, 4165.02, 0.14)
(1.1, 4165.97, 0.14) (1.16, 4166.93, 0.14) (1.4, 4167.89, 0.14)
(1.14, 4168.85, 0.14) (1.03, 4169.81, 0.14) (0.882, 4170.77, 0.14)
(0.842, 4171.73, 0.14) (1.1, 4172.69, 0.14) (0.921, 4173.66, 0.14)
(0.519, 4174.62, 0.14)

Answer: 0.99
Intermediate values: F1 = 1.01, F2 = 1.00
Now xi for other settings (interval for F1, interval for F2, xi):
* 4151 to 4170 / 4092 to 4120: 0.81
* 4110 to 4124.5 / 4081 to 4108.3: 0.89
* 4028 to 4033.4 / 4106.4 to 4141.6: 0.97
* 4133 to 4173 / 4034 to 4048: 0.99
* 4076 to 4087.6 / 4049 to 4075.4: 0.94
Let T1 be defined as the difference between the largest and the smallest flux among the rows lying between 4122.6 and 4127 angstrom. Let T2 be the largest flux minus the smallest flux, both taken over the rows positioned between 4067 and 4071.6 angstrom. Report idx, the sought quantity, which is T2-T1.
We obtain 0.0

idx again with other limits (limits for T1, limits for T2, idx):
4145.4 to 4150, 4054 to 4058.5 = 0.0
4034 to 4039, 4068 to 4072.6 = -0.2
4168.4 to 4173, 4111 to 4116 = 0.2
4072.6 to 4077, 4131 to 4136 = -0.2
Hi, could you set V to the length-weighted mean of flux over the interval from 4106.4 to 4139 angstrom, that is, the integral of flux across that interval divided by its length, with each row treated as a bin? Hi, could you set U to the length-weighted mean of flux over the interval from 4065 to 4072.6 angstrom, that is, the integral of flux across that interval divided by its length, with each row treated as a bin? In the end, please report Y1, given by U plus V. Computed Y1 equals 1.93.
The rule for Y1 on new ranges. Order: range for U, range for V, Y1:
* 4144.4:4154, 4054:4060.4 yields 2.07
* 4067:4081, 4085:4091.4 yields 2.05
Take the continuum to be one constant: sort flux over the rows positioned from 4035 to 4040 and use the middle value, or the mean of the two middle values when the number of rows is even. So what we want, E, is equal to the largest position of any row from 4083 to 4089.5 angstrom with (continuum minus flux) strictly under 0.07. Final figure 4089.00 angstrom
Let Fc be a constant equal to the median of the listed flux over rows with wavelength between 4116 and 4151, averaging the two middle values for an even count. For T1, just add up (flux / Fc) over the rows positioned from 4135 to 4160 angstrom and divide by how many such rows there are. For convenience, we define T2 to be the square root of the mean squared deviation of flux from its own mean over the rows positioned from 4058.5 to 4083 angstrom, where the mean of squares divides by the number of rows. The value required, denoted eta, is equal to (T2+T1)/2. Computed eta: 0.57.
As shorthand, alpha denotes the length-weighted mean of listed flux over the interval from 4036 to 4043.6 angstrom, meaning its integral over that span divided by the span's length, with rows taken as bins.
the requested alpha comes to 1.11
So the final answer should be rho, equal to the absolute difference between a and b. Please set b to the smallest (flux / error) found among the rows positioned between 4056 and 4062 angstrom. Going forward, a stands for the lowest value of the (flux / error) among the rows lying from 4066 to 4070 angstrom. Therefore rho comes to 1.15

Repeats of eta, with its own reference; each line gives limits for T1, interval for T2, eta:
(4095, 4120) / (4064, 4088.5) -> 0.48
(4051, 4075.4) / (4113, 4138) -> 0.55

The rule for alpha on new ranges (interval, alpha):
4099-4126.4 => 0.91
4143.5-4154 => 1.05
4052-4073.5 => 0.99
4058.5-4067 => 0.95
